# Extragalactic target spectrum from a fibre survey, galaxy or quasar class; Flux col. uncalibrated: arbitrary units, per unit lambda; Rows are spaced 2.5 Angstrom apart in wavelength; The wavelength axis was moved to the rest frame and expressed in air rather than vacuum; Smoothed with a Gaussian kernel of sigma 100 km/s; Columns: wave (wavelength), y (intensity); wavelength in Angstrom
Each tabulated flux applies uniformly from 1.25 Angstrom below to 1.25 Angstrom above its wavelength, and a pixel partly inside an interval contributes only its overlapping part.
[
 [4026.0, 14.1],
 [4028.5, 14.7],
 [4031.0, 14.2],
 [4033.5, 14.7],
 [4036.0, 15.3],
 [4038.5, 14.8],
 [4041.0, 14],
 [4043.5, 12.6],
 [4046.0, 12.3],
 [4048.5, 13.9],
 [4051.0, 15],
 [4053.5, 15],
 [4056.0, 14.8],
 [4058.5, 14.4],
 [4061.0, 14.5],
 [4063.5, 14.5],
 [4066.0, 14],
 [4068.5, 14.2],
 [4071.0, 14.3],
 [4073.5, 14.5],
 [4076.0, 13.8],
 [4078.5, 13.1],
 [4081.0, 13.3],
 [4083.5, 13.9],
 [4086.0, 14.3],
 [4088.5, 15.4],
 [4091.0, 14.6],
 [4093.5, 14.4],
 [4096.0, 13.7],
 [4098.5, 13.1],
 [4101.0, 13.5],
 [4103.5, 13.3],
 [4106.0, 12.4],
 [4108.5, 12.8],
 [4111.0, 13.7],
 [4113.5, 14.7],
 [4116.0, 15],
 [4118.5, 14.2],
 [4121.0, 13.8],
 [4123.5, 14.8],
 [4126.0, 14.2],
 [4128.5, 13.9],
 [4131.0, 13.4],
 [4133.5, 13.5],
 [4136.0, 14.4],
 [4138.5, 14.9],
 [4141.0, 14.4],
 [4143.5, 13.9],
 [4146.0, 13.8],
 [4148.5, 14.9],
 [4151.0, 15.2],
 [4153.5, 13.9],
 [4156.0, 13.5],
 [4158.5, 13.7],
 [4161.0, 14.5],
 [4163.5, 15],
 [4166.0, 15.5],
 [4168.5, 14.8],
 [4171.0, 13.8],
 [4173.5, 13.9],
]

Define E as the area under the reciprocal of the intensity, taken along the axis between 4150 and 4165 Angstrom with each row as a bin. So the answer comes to 1.05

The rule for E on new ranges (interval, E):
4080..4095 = 1.05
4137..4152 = 1.04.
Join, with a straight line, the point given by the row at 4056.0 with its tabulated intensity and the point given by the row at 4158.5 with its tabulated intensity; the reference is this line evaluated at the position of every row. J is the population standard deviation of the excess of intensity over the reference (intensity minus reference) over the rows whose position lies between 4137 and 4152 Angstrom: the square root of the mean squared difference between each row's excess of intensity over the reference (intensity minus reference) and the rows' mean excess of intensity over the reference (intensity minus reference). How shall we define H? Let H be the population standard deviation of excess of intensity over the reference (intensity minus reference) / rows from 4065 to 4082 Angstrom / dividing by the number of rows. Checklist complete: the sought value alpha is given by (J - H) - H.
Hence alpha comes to -0.4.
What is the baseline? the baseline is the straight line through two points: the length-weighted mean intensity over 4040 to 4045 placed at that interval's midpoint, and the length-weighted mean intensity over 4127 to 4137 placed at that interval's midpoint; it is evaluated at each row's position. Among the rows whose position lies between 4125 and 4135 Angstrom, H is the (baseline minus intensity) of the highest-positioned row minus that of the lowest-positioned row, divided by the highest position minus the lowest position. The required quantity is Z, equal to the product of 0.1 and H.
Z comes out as 0.010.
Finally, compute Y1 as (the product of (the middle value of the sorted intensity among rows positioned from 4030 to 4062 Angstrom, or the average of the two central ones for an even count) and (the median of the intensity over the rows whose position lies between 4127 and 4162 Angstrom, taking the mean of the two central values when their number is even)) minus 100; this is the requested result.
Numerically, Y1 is 102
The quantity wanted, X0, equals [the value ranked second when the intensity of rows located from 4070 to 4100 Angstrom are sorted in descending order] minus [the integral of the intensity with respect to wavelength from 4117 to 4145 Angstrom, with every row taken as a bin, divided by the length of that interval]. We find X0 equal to 0.47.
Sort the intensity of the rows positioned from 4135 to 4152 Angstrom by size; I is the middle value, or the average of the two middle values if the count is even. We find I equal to 14.4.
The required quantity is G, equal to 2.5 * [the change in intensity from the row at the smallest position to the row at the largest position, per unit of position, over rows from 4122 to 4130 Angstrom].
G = -0.45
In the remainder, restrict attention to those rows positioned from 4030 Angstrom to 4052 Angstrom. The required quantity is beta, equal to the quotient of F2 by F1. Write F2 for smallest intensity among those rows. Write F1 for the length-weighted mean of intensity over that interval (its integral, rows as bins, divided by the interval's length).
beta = 0.87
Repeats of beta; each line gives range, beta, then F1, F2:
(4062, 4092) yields 0.93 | 14.2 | 13.1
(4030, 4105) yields 0.87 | 14.1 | 12.3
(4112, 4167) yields 0.94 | 14.3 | 13.4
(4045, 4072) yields 0.86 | 14.3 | 12.3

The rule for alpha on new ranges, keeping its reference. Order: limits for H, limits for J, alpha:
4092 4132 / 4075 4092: -0.7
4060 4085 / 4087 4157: -0.1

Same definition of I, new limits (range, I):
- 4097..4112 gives 13.2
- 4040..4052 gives 13.9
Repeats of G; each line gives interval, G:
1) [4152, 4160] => -0.10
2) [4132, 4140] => 0.70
